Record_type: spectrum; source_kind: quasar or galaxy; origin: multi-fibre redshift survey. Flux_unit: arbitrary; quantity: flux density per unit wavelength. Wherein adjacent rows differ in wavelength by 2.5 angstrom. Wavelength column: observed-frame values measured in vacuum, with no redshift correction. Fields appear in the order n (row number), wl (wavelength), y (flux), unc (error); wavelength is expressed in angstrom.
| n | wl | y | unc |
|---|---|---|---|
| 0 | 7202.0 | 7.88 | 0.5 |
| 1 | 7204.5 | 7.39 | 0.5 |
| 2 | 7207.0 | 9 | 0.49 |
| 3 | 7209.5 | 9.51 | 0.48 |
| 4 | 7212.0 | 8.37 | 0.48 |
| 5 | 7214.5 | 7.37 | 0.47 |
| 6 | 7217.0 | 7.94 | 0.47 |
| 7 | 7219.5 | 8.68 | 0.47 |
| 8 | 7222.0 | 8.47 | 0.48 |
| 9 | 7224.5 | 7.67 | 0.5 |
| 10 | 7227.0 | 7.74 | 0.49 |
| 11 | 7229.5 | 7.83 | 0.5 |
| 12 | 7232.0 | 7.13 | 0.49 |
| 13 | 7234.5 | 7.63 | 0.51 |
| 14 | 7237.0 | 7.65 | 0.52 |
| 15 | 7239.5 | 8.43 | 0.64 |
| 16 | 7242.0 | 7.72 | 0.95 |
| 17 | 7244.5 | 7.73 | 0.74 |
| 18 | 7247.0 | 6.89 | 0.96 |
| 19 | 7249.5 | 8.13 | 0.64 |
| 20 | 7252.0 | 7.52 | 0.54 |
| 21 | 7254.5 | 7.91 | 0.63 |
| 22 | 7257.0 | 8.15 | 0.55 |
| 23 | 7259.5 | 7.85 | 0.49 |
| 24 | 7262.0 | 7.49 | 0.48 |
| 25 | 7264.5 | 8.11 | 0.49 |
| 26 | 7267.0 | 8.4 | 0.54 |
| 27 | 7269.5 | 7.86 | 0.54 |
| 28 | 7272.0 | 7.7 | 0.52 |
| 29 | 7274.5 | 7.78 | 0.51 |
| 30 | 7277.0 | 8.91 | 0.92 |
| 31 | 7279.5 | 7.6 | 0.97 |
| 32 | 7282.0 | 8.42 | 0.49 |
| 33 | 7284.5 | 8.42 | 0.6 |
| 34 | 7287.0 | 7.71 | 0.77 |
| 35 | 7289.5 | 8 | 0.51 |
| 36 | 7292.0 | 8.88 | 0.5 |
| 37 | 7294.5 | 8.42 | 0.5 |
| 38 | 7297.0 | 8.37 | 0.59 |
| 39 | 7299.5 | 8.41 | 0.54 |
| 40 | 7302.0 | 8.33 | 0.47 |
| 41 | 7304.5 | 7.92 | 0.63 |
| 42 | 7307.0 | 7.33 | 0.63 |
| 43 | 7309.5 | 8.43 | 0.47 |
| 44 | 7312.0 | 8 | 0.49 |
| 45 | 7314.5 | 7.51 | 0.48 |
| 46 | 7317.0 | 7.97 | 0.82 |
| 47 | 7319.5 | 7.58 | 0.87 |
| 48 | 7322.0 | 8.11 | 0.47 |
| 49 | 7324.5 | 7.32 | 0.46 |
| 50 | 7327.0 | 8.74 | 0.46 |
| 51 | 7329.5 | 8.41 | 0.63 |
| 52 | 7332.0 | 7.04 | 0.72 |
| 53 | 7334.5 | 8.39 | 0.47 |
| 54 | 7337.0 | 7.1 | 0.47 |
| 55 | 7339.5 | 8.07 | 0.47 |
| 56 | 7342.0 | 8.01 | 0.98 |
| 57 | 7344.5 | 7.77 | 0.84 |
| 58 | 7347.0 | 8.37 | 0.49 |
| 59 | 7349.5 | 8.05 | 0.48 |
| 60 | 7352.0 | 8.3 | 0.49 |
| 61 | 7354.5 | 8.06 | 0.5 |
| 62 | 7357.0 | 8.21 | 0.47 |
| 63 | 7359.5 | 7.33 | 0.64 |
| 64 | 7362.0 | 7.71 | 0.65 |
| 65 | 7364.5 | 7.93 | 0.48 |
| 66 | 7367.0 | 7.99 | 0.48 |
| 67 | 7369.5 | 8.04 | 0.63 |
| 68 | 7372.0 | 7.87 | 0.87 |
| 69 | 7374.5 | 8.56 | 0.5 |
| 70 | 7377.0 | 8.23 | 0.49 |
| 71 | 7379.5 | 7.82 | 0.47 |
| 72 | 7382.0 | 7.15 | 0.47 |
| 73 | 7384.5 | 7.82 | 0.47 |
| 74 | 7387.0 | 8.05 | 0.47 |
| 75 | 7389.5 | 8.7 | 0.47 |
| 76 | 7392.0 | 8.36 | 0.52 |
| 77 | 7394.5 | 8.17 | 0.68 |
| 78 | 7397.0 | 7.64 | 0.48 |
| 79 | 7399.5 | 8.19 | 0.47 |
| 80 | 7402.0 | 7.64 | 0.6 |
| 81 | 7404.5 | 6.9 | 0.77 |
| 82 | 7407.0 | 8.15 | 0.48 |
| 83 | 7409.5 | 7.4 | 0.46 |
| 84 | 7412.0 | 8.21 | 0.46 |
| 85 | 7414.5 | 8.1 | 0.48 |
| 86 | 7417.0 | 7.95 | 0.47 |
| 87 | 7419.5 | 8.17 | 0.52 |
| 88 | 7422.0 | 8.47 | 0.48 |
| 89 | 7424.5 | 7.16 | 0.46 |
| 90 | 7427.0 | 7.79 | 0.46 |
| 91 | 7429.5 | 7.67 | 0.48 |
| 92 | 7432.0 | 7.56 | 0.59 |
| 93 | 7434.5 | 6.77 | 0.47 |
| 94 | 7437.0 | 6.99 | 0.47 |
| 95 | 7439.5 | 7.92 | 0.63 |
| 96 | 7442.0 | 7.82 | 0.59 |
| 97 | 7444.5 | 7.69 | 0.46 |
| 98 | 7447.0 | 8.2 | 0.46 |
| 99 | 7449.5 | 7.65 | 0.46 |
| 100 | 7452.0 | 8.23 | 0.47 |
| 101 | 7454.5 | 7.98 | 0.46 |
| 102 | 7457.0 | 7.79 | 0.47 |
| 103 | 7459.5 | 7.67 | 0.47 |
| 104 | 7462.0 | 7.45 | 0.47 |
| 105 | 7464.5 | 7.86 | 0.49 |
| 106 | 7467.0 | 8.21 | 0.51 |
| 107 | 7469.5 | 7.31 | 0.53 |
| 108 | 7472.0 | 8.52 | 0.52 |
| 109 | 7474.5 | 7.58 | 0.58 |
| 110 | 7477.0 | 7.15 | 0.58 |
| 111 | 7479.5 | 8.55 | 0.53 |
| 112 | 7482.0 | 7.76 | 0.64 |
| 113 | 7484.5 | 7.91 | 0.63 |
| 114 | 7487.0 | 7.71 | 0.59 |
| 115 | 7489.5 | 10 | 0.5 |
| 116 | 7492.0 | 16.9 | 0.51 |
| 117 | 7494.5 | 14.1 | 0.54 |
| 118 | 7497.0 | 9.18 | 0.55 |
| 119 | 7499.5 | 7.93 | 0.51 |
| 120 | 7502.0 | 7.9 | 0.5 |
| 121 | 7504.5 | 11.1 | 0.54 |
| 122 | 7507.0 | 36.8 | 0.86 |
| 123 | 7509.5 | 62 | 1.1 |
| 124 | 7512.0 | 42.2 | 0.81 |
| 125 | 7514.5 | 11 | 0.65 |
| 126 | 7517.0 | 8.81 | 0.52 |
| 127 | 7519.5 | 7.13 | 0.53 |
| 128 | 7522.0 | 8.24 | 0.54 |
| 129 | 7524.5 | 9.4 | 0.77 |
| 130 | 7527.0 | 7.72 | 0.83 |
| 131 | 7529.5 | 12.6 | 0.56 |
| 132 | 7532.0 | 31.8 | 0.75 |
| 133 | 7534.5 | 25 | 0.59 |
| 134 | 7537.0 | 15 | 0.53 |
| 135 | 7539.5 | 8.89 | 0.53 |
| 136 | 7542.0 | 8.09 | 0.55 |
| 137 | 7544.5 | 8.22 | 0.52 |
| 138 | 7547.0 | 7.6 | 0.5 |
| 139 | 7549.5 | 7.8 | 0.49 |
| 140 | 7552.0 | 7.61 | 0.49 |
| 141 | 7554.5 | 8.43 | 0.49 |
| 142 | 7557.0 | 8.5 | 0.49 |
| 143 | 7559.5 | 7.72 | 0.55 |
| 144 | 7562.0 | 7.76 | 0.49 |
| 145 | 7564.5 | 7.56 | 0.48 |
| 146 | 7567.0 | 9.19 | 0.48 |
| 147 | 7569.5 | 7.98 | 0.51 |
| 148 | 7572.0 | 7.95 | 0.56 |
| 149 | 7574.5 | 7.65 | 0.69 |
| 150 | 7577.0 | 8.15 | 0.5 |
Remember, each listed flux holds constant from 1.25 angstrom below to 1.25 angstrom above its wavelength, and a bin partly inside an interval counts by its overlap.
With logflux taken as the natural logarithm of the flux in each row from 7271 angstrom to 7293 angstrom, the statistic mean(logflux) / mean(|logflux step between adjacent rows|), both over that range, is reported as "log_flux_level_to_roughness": 26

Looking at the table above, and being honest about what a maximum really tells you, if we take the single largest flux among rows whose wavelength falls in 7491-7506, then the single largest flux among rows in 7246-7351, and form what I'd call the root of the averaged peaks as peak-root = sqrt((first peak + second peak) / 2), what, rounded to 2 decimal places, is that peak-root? 3.59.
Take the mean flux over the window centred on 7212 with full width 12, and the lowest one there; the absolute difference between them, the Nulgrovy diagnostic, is 1.1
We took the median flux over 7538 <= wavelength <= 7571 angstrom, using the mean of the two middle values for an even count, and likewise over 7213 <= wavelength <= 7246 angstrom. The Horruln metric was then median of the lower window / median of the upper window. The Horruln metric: 0.97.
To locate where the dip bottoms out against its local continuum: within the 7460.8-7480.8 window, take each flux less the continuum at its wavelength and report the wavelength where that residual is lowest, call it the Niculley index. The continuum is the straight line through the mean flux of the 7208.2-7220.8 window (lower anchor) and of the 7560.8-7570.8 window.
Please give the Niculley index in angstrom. 7477.0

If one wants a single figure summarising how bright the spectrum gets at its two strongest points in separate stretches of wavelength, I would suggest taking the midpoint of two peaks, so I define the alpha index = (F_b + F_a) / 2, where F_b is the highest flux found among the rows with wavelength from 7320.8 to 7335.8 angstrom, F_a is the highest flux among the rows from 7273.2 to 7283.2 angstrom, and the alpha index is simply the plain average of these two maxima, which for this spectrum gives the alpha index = 8.8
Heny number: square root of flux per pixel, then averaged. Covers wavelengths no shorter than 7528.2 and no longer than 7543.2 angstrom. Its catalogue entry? 3.98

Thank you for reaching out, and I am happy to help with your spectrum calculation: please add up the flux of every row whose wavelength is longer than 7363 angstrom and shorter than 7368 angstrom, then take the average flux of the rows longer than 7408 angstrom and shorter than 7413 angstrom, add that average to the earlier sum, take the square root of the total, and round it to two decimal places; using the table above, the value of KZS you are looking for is 4.87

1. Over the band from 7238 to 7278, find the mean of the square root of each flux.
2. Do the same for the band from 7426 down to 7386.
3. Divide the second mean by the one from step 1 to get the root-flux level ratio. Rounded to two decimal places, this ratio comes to 1.00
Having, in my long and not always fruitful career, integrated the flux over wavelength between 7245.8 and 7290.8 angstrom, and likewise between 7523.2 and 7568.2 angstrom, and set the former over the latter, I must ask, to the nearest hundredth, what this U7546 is 0.72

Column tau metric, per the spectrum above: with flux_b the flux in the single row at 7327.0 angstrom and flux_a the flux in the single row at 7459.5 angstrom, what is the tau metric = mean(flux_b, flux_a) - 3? 5.2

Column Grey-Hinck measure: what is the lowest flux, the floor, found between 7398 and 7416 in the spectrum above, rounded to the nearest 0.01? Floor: 6.90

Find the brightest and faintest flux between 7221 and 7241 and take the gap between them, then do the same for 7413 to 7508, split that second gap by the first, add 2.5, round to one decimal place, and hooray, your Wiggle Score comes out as 24.9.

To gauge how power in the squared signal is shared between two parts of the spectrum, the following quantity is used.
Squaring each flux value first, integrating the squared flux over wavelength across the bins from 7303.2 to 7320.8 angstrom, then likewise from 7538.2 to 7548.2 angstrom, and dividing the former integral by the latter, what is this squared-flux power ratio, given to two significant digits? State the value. 1.6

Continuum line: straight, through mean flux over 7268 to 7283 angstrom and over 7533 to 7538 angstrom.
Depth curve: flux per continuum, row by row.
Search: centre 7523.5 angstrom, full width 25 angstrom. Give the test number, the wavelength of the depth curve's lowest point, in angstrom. 7519.5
